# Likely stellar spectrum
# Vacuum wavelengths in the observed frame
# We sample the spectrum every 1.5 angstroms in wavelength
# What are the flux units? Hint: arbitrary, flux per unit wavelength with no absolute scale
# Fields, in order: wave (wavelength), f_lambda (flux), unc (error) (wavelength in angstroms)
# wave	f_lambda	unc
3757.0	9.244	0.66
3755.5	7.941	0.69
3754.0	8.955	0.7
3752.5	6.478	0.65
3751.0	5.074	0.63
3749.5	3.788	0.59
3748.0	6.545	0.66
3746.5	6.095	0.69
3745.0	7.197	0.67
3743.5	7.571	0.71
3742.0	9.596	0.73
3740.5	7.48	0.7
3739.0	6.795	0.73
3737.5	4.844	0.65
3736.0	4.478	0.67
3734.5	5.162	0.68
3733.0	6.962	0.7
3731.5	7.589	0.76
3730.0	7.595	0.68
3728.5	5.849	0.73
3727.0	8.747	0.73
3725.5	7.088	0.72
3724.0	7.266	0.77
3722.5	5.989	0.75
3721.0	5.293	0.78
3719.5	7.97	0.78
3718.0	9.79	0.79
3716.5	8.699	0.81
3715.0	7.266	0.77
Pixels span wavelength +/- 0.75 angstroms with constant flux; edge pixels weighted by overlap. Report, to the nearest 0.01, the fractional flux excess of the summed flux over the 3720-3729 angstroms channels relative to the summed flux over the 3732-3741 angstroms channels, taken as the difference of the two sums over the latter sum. 0.13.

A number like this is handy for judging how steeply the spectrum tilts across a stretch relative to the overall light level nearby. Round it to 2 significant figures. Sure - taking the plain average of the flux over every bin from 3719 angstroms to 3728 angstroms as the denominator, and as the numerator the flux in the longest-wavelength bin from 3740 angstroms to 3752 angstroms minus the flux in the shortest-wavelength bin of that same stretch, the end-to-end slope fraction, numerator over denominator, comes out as -0.34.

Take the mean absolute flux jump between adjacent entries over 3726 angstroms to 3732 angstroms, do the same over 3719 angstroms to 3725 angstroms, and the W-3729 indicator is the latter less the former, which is 0.0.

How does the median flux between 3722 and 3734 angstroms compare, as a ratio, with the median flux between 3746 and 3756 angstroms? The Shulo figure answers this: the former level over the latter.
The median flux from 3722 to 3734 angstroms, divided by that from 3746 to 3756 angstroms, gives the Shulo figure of 1.11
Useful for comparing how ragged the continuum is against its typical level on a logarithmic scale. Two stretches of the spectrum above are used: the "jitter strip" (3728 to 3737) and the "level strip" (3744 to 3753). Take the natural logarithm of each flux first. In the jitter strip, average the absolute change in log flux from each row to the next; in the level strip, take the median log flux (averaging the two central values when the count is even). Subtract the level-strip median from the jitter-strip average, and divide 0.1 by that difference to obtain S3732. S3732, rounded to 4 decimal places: -0.0595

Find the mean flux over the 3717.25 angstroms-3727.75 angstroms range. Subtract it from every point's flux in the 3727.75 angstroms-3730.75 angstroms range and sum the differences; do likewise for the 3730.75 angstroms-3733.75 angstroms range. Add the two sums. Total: -2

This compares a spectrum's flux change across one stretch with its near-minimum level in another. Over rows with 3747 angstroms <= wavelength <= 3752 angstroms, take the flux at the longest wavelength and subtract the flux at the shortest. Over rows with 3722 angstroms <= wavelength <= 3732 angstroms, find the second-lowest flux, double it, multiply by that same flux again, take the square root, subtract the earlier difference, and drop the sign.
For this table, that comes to 9.9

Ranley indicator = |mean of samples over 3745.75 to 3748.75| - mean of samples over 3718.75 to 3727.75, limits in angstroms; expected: -0.7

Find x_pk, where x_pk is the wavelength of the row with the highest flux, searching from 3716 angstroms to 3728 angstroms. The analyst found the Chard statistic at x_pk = 3718.0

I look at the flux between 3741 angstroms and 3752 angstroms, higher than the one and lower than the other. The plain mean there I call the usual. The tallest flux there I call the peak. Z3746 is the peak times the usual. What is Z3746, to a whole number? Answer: 63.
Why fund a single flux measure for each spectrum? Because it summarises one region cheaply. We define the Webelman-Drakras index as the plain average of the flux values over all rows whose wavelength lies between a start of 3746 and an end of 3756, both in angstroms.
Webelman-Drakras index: 6.4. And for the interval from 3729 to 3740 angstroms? 6.2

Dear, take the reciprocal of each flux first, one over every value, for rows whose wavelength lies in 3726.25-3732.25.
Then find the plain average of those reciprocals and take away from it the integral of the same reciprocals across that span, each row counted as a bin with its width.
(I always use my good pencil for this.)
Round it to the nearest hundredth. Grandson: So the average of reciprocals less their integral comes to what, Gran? -0.69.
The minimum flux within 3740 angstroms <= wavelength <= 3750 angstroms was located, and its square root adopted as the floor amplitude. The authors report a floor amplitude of 1.95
